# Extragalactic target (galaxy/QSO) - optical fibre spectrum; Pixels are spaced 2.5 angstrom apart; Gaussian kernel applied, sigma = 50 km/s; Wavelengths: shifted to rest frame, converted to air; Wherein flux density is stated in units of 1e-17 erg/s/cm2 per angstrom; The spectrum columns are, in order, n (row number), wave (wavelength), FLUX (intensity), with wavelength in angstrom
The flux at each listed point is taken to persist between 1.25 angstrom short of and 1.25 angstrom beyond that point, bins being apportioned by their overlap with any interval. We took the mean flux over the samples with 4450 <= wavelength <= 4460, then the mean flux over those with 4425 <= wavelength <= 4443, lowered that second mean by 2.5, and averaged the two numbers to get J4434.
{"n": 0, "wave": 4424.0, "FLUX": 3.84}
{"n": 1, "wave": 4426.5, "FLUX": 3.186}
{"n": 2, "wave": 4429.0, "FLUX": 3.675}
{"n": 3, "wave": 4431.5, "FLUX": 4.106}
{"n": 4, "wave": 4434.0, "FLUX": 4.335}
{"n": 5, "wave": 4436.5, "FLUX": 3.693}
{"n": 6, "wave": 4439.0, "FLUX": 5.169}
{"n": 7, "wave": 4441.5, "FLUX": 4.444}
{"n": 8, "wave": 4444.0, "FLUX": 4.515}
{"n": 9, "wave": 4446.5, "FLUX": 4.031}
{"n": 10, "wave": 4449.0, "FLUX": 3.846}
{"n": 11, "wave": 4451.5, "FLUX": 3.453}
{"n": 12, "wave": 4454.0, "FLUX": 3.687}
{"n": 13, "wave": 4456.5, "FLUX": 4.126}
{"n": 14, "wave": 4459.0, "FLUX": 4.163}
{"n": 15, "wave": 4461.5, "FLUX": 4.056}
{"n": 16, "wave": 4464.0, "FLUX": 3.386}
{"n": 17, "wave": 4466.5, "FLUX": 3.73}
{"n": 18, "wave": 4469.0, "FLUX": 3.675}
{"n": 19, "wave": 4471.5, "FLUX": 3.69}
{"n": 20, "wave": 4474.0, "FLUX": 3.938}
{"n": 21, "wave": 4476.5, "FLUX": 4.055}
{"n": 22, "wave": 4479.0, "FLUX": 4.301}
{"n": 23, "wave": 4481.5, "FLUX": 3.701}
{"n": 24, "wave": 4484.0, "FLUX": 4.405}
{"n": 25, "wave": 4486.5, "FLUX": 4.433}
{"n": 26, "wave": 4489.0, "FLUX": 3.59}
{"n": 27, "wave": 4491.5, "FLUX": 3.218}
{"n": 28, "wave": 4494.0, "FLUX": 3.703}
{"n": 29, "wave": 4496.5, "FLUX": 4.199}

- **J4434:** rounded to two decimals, 2.72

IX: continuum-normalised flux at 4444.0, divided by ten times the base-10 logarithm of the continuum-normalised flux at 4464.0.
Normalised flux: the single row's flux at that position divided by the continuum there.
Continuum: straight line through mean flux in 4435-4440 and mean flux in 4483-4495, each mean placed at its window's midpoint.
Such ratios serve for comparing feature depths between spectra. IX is -1.2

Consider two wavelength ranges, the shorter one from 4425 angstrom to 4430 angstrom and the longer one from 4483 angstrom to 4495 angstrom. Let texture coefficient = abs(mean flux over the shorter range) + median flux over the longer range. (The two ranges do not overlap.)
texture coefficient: 7.1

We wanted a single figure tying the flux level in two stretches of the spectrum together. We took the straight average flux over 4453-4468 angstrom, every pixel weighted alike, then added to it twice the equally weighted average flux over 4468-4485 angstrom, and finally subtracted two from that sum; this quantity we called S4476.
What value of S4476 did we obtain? 9.79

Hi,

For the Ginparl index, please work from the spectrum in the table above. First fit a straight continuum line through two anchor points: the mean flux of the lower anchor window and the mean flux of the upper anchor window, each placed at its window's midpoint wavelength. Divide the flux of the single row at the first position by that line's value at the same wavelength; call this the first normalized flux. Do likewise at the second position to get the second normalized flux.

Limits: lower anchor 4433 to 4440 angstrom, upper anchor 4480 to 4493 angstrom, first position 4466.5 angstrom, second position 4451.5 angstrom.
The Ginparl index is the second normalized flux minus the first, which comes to -0.10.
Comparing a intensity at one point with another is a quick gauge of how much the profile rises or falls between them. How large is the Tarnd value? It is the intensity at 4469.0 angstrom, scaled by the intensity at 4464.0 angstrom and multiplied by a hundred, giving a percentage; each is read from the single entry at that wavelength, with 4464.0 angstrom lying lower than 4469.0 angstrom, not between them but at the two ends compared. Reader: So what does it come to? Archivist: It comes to 109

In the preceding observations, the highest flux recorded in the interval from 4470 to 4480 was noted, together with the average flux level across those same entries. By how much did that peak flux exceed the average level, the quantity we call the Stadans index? 0.3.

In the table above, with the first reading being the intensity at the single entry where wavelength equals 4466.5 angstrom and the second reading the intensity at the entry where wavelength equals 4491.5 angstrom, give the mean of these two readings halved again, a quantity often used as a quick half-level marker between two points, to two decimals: 1.74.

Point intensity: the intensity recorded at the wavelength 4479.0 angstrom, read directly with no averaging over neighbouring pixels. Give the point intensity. 4.301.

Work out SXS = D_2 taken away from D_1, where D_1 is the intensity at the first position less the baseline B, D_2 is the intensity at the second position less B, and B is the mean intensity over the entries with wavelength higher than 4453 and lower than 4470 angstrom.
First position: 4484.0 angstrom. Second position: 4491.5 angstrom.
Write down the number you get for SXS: 1.2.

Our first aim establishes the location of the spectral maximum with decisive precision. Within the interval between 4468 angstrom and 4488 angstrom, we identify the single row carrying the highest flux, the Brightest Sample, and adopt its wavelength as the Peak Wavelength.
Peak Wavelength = 4486.5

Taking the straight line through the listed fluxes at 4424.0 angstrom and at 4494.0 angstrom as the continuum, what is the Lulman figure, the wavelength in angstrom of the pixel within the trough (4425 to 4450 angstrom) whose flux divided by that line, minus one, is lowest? 4426.5 angstrom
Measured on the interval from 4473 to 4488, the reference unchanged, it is 4481.5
